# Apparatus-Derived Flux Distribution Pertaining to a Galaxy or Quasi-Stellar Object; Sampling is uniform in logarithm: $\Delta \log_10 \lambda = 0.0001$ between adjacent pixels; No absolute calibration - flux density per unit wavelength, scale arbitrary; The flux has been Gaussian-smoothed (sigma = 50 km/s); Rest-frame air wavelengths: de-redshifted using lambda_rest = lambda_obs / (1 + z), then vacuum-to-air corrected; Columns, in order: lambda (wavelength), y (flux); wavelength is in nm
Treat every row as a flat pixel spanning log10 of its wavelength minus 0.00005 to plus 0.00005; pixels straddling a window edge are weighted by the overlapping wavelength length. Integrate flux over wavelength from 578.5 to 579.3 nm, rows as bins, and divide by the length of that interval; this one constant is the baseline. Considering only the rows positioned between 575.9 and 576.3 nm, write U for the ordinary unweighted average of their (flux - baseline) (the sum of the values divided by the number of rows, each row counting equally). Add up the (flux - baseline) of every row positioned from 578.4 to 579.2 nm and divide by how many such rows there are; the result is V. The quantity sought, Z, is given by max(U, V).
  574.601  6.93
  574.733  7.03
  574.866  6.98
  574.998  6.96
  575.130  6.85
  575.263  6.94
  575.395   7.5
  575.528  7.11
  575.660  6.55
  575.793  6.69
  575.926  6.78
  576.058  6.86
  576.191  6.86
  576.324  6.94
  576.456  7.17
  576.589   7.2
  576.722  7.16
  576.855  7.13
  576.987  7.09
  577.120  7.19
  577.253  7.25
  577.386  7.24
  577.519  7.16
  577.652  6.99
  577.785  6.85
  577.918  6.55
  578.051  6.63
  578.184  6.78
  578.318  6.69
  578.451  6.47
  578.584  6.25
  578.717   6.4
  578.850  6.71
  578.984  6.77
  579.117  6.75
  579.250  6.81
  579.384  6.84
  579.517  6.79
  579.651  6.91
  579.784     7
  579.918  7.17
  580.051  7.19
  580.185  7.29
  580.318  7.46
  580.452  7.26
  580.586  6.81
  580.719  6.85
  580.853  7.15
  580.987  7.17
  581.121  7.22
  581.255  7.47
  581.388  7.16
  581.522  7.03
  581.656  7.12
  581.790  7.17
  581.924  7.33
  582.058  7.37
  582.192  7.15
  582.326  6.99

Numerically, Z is 0.22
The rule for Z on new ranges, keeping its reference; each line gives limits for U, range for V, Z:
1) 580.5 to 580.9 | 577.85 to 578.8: 0.32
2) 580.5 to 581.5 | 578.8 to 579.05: 0.50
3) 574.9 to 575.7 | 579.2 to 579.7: 0.37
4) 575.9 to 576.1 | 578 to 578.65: 0.21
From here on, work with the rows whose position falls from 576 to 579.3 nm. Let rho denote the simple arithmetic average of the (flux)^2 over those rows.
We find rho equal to 47.4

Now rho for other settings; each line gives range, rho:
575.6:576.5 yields 46.8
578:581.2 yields 47.6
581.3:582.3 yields 51.7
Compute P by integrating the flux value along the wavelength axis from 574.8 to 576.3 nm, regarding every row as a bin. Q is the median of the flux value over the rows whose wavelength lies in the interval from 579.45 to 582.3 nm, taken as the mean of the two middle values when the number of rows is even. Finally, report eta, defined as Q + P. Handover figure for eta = 18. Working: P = 10.4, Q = 7.17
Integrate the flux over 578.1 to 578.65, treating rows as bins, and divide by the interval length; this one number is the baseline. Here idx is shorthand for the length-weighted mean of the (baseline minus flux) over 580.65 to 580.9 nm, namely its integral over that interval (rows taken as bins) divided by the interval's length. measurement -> -0.44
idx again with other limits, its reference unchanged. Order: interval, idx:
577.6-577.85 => -0.37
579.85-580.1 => -0.63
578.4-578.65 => 0.19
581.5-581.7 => -0.53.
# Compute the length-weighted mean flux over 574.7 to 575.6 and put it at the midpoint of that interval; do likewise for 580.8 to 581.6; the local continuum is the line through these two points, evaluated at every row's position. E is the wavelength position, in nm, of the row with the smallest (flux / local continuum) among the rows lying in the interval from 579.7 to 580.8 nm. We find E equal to 580.586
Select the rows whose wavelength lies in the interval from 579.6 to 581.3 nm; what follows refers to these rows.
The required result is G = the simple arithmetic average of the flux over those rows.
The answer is 7.15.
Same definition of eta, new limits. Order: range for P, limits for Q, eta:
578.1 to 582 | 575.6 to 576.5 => 34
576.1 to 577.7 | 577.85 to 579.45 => 18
